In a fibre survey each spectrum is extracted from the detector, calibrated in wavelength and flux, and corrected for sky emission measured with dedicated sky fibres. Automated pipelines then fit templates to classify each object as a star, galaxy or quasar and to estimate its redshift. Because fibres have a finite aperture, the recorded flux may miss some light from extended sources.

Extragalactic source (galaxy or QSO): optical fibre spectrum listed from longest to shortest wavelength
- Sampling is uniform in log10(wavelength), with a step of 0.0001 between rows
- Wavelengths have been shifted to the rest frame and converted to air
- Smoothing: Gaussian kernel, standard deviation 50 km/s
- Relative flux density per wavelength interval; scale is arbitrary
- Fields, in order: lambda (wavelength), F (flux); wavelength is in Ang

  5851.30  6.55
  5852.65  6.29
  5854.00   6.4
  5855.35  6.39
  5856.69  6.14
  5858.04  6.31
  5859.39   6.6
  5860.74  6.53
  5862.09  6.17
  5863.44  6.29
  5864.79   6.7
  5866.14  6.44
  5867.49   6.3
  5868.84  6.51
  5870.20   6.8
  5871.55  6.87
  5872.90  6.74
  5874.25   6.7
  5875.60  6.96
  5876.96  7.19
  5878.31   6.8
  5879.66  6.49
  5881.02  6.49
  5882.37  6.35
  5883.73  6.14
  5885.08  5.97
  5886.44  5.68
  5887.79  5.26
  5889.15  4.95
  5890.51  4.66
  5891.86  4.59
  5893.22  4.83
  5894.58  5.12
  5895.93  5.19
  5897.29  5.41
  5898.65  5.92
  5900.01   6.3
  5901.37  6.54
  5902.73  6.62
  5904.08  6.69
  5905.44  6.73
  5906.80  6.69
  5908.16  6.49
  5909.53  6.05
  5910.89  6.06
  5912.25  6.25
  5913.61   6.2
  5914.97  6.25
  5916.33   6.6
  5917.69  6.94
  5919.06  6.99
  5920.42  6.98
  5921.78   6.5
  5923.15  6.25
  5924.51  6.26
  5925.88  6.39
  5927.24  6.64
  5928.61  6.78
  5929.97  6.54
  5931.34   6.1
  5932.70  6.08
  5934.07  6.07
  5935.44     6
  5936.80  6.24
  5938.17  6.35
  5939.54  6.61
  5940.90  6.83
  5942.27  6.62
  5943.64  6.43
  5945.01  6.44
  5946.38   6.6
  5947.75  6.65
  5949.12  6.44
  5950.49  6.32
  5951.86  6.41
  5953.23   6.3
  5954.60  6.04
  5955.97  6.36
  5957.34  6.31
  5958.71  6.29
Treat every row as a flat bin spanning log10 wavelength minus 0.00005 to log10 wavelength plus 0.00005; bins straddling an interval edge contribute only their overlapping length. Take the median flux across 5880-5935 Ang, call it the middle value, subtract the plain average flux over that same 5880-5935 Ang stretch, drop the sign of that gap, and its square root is 0.37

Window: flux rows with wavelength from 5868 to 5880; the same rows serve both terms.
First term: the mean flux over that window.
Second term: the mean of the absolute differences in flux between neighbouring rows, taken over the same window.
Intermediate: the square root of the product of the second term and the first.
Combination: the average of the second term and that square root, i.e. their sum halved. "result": 0.711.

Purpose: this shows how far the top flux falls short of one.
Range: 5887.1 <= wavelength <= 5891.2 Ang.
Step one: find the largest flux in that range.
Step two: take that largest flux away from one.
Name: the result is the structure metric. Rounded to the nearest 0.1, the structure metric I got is -4.3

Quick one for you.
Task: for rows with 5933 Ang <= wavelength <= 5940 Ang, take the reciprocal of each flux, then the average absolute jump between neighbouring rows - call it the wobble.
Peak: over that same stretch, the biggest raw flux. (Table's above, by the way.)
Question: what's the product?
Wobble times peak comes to 0.029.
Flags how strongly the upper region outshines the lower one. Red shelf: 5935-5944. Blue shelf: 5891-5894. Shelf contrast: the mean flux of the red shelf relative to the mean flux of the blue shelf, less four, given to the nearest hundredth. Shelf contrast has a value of -2.63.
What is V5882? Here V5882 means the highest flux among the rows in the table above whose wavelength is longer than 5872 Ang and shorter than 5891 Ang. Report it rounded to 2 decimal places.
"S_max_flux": 7.19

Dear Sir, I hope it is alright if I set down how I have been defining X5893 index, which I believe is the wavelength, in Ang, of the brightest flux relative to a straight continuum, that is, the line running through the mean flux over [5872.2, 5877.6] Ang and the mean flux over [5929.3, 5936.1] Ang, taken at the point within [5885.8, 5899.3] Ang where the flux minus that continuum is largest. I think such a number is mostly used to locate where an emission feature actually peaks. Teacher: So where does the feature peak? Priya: 5898.65 Ang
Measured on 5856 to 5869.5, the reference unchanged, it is 5864.79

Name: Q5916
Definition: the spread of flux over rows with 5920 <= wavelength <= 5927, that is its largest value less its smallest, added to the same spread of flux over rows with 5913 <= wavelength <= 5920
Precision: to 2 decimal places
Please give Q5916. 1.52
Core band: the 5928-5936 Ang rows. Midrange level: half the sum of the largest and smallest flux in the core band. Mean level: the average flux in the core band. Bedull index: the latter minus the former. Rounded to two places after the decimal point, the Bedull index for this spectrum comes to -0.13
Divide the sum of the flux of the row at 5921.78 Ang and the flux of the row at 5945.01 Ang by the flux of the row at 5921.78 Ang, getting 1.99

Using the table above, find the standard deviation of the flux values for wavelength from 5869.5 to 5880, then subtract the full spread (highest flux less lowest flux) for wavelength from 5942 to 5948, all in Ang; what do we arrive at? 0.0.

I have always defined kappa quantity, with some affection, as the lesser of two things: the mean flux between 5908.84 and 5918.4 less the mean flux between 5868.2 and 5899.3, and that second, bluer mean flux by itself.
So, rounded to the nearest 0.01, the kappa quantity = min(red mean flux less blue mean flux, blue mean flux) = 0.35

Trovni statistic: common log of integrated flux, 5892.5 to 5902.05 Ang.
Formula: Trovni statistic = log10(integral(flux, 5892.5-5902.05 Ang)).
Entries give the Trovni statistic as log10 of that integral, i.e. 1.73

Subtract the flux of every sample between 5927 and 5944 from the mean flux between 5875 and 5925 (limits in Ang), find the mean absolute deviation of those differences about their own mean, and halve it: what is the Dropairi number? 0.12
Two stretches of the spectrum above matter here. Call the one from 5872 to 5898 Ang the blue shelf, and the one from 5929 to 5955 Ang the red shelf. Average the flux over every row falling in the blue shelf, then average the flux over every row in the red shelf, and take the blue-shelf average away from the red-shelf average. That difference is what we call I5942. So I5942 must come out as 0.50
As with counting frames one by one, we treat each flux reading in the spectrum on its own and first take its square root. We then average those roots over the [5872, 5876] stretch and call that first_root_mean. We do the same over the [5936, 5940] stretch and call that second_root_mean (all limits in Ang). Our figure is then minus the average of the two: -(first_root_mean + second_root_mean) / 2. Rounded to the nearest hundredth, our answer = -2.57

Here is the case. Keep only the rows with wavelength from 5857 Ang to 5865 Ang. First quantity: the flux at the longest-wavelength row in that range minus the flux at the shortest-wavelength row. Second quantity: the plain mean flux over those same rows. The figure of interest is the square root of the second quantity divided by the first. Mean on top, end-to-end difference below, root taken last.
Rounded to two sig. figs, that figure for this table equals 4.1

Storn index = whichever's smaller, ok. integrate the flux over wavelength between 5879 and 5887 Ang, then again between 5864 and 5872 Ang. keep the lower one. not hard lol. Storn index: 50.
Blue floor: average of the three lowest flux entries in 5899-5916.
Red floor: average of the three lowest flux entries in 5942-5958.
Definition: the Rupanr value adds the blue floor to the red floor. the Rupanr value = 12.3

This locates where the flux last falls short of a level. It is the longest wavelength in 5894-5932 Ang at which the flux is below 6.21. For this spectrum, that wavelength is 5931.34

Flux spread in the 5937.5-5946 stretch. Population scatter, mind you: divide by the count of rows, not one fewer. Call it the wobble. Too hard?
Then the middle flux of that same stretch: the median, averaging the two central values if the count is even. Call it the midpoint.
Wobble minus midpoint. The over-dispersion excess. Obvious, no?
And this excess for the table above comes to -6.4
